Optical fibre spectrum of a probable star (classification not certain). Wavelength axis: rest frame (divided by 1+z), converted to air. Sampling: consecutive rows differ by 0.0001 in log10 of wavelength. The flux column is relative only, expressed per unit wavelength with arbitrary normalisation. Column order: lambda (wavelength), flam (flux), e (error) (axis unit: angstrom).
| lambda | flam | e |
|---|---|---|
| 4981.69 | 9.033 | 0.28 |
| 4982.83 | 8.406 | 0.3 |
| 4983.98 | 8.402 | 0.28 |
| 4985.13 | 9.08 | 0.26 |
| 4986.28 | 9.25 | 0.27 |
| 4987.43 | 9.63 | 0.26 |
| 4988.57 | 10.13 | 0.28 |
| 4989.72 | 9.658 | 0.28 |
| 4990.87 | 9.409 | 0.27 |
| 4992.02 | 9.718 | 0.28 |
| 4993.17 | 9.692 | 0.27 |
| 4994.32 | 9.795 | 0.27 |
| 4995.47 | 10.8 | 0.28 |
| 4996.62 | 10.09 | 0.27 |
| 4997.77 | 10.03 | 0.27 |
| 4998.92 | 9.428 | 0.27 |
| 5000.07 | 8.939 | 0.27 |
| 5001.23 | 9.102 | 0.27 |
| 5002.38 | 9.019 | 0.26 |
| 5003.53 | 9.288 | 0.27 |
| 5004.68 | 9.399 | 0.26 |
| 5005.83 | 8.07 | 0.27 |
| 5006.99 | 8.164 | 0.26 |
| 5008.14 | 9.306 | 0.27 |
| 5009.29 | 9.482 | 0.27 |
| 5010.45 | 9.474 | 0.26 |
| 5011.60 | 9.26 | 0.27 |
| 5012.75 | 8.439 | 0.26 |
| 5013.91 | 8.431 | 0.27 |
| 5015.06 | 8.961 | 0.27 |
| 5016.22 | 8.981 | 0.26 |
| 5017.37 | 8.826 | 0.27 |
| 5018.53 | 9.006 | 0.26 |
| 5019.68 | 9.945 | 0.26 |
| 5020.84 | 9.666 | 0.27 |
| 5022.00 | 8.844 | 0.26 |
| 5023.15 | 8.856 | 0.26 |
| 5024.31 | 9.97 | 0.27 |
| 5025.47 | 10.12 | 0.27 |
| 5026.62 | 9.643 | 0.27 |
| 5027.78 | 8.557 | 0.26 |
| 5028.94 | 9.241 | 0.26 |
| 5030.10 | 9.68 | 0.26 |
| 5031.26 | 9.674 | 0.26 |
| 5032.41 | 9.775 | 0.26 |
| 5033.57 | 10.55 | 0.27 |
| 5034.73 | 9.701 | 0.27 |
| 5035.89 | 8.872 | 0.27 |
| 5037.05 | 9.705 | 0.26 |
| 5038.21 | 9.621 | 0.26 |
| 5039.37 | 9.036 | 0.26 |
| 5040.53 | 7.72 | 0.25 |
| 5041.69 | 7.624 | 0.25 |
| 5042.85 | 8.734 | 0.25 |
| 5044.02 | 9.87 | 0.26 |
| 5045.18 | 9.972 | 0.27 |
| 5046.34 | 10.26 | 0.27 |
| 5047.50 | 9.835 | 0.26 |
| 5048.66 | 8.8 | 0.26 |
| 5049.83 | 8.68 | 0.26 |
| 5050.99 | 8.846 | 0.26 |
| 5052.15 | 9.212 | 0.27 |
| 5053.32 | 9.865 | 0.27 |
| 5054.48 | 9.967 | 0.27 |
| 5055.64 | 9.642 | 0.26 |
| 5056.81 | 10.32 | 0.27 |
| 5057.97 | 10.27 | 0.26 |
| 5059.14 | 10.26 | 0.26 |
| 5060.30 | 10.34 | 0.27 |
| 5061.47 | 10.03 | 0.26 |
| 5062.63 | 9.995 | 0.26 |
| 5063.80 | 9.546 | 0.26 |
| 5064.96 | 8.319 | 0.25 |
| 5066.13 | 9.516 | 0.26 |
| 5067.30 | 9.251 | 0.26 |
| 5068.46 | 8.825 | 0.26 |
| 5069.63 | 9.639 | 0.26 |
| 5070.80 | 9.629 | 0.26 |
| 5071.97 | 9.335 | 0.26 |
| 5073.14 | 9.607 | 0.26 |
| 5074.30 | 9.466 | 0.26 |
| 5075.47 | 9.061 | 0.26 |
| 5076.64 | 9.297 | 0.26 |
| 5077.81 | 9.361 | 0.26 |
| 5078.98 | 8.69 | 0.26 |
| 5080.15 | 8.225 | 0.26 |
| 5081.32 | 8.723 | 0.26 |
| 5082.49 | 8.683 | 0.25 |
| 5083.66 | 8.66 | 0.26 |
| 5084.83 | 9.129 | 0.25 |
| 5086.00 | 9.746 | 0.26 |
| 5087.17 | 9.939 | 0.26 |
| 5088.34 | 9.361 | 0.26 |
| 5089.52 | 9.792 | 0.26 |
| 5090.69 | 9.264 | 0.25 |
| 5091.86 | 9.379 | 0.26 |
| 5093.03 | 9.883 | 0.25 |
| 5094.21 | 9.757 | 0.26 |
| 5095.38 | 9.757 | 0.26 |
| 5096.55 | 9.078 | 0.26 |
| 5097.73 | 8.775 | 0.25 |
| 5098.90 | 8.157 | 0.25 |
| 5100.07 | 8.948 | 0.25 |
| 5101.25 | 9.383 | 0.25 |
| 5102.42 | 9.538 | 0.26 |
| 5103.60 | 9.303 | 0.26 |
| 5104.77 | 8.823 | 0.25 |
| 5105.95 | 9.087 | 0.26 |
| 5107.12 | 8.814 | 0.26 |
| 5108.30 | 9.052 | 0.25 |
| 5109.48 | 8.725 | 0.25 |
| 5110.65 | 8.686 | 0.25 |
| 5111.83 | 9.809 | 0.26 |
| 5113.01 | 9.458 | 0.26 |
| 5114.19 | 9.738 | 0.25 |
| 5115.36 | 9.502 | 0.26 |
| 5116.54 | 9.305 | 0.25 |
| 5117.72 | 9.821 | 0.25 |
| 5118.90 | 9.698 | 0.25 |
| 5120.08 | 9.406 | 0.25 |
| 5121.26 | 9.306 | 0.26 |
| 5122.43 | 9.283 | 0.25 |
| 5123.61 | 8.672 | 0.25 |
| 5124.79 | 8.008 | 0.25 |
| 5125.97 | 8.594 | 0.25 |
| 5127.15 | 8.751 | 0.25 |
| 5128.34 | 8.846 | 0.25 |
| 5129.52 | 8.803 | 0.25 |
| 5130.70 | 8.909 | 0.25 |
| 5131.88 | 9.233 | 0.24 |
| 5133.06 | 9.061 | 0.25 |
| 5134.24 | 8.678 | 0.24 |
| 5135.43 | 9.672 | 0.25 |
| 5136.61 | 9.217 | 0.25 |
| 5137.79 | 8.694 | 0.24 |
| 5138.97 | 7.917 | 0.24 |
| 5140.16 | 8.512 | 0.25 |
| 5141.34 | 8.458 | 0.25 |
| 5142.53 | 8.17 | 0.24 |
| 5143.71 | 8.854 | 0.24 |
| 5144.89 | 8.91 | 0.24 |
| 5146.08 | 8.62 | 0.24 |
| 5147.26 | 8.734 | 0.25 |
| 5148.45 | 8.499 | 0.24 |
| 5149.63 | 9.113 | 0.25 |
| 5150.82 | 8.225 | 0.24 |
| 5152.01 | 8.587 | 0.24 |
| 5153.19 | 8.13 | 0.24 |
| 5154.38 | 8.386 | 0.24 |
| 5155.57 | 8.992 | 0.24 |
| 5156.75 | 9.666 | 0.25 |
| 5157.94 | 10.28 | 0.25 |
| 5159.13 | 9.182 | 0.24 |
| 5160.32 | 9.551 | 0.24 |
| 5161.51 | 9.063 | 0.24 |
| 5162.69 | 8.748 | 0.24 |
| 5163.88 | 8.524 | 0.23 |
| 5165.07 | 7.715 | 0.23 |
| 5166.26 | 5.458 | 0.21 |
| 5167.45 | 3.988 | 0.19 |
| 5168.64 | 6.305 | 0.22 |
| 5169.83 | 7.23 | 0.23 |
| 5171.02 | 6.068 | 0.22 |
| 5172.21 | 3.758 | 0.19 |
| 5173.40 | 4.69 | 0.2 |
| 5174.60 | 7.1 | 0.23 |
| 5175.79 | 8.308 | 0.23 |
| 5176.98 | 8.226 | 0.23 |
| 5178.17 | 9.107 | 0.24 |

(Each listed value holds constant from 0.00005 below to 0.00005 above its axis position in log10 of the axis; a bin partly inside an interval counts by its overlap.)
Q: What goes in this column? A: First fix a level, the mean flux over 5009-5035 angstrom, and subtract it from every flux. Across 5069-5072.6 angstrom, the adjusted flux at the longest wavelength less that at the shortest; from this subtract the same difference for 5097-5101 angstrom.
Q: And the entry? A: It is -0.48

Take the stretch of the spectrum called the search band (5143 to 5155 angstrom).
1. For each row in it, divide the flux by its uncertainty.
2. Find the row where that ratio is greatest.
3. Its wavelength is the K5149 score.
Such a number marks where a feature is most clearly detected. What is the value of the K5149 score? 5144.89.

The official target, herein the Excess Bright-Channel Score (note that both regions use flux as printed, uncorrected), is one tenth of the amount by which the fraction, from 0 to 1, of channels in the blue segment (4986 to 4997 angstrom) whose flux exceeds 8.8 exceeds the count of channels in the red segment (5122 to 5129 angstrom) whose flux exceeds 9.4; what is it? 0.10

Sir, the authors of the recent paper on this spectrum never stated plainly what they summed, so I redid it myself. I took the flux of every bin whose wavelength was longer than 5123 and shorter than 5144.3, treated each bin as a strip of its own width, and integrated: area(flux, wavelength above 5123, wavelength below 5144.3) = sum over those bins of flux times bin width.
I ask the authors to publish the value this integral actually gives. 186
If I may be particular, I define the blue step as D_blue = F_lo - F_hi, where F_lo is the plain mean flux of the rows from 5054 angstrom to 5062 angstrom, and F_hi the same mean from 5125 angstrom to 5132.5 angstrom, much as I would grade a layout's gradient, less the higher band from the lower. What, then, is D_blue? 1.3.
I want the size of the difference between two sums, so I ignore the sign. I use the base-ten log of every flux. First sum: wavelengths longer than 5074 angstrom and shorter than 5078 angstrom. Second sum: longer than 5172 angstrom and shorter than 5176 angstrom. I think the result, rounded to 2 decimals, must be 0.86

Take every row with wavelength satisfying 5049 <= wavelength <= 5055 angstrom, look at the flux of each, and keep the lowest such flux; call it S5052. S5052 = 8.68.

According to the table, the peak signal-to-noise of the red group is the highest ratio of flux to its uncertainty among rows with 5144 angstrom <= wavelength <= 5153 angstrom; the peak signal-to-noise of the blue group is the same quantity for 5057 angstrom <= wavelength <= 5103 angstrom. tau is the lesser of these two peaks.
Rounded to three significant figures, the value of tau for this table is 37.1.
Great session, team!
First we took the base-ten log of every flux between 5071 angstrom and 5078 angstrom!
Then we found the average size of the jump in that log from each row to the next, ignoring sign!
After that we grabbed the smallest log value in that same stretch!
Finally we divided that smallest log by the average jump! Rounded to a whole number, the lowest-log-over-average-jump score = 92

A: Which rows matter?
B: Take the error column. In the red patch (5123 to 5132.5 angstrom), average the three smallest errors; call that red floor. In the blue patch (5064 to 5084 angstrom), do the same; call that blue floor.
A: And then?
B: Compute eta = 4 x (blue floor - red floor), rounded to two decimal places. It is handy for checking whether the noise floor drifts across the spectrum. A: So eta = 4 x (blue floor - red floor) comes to 0.03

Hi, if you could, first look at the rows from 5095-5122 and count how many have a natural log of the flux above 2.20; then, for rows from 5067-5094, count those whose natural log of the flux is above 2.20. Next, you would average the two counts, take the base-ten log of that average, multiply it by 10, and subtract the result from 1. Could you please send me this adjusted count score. -11.2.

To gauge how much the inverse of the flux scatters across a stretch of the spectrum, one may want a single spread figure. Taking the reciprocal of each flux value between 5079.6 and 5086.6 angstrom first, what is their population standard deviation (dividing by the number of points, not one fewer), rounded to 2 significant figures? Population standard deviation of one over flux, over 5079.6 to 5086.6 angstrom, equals 0.0059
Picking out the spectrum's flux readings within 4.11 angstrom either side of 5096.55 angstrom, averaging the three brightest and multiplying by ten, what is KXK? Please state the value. 98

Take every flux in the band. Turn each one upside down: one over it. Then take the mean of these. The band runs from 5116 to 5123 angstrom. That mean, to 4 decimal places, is 0.1057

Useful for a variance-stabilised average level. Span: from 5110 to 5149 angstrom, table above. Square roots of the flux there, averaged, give 2.99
